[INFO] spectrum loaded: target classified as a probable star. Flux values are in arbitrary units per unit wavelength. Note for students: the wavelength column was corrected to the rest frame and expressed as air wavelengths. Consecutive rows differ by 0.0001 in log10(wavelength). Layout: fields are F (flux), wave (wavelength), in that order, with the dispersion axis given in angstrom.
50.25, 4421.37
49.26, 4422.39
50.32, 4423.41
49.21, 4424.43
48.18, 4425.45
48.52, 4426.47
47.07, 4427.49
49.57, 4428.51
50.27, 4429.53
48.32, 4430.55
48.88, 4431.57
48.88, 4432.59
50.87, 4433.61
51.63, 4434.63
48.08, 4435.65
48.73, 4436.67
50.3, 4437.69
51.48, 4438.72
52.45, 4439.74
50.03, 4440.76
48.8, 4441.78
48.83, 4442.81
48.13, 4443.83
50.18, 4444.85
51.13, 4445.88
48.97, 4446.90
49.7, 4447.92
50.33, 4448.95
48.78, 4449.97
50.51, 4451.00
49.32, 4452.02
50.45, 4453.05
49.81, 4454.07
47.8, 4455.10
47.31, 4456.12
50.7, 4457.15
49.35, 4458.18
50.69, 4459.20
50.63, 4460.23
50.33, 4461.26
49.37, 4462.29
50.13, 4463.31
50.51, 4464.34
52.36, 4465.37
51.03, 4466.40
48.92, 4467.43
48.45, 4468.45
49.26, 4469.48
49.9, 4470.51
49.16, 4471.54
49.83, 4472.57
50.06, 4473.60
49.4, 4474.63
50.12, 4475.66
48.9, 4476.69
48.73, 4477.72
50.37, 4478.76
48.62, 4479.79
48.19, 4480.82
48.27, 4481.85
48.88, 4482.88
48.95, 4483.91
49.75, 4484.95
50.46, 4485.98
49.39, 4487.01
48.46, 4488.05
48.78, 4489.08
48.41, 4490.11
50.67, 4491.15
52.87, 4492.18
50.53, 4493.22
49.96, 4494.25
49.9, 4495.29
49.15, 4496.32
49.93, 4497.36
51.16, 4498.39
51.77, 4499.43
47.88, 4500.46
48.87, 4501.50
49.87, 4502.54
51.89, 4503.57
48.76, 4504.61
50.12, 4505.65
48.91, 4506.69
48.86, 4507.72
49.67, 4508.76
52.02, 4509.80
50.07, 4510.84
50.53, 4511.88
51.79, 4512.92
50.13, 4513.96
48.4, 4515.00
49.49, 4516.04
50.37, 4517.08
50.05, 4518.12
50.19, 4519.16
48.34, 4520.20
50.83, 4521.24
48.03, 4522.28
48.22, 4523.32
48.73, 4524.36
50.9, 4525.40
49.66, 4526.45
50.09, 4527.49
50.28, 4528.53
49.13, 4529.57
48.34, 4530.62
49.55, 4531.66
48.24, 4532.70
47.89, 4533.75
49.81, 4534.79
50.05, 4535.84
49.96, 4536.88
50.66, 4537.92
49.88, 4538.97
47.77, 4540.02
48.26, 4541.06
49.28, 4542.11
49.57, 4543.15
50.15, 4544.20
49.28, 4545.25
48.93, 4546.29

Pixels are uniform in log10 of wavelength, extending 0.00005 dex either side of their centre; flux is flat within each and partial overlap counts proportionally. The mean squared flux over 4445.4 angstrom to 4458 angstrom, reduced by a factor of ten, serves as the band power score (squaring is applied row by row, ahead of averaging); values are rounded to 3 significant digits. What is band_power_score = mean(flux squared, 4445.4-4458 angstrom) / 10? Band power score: 246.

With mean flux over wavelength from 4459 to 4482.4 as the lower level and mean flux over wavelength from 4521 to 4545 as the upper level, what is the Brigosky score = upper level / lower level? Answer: 0.99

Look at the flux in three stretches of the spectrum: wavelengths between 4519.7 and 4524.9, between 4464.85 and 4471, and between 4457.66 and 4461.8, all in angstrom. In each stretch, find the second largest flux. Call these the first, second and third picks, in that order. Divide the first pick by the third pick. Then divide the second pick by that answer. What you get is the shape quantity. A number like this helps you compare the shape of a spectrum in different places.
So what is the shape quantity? 53.0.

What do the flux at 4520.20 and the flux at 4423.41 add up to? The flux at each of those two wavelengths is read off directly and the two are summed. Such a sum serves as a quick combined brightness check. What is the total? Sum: 99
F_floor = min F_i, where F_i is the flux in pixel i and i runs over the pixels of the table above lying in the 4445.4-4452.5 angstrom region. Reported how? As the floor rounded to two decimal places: 48.78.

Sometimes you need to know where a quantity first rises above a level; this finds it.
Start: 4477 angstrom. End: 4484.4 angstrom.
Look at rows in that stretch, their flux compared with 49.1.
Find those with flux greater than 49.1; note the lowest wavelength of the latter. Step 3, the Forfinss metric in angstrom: 4478.76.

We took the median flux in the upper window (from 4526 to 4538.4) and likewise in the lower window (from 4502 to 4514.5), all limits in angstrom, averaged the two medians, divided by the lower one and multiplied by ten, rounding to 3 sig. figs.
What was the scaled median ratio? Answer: 9.96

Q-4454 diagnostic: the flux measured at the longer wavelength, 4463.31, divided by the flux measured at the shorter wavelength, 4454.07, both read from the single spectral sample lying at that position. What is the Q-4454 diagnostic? 1.006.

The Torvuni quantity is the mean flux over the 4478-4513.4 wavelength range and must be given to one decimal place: 49.8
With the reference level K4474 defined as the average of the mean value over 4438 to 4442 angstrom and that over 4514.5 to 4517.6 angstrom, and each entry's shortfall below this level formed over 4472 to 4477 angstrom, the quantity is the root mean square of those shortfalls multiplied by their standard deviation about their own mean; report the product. 0.3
